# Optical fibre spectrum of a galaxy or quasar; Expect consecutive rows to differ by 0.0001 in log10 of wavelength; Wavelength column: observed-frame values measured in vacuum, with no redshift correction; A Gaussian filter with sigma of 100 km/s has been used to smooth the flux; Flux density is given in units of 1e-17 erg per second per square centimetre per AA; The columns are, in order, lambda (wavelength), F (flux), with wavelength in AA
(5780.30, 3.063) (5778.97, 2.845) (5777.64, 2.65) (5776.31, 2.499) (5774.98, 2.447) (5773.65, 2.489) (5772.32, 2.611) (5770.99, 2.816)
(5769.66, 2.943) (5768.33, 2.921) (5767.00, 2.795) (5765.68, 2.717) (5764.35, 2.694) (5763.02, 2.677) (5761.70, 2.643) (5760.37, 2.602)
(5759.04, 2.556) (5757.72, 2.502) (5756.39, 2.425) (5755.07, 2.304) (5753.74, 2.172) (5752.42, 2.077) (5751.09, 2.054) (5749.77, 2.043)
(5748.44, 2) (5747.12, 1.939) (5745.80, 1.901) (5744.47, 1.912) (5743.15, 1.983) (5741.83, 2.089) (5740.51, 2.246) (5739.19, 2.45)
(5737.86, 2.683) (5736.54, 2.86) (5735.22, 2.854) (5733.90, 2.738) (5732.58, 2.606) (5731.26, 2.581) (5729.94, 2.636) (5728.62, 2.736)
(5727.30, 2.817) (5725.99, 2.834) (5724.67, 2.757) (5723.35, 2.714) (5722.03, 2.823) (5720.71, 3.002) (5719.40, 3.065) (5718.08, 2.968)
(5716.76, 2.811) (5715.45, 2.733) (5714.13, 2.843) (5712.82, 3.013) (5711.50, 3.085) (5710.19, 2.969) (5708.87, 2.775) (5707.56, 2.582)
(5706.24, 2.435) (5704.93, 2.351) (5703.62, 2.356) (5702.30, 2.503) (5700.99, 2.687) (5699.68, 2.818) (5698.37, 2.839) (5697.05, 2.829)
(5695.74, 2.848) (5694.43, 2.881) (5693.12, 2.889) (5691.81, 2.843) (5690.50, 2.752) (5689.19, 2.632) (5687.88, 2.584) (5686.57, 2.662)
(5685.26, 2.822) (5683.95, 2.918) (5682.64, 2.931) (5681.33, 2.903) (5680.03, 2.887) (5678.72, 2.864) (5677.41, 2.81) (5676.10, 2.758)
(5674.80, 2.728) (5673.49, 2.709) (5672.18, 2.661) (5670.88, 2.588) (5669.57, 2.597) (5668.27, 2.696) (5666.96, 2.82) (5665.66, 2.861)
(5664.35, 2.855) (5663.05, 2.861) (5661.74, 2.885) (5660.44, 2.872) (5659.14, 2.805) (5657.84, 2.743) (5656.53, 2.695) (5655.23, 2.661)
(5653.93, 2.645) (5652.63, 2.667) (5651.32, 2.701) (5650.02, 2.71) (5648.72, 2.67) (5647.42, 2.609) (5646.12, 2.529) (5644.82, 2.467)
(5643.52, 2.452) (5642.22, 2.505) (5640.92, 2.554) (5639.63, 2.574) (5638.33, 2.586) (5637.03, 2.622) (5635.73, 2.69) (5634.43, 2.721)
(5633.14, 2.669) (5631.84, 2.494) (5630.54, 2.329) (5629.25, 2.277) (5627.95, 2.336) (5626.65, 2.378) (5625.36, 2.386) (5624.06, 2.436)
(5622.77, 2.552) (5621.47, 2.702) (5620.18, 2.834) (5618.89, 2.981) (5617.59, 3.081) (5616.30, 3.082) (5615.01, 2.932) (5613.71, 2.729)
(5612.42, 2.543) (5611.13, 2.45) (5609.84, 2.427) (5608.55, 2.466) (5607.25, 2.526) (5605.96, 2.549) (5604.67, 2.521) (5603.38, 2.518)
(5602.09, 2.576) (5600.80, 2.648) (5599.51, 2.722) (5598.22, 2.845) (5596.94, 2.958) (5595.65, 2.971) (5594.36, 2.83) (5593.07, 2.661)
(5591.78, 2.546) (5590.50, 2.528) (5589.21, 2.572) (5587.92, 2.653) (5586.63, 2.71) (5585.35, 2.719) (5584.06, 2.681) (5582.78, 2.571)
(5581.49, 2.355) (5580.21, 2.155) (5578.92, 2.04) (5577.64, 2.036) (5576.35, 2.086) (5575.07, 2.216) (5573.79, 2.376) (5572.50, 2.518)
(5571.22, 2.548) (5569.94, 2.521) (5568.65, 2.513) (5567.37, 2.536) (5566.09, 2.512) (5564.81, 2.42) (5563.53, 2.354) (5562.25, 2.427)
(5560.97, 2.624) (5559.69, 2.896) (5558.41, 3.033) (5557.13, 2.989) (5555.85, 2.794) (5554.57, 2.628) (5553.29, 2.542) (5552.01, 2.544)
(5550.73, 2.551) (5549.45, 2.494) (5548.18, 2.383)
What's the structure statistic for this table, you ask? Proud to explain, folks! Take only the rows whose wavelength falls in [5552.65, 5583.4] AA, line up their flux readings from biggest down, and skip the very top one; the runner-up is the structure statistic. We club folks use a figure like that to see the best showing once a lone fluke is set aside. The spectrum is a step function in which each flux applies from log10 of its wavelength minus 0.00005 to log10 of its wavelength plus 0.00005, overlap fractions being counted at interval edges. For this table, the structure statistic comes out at 2.989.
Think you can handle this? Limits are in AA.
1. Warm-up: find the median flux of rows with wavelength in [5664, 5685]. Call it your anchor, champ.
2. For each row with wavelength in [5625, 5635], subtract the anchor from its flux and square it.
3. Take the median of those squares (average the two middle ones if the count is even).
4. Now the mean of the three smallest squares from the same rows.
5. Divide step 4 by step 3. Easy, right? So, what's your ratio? 0.24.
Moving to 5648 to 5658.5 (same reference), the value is 0.55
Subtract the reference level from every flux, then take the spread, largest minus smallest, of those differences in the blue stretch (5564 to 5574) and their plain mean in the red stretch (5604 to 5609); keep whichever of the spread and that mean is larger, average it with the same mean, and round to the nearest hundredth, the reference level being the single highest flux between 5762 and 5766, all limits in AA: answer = -0.01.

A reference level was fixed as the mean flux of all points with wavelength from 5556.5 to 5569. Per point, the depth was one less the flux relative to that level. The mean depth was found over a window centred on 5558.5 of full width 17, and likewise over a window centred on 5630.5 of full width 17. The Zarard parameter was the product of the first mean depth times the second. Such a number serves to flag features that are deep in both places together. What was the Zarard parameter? 0.000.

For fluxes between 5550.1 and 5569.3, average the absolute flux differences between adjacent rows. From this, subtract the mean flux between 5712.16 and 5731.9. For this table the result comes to -2.72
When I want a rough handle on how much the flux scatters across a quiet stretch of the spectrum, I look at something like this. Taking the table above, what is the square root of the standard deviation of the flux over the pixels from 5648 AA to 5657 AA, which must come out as 0.15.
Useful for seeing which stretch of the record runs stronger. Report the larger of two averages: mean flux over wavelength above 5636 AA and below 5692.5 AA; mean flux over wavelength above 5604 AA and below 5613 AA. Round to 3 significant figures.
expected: 2.71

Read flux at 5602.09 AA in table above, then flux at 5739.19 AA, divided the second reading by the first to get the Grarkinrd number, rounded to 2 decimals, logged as 0.95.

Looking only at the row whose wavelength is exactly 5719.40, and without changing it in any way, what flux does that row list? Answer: 3.065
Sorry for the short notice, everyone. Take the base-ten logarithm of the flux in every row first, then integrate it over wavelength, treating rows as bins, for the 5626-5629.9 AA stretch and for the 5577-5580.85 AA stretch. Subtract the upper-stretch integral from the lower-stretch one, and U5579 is -0.21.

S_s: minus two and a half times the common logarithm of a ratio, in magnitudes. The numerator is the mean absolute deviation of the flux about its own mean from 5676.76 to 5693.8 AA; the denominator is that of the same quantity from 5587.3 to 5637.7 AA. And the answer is 0.7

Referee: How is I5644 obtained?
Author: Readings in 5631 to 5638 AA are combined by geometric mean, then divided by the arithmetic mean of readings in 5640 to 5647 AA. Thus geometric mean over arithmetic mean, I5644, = 1.05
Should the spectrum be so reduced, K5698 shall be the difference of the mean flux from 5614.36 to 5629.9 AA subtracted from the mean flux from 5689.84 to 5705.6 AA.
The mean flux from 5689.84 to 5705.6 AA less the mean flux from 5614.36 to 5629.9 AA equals 0.05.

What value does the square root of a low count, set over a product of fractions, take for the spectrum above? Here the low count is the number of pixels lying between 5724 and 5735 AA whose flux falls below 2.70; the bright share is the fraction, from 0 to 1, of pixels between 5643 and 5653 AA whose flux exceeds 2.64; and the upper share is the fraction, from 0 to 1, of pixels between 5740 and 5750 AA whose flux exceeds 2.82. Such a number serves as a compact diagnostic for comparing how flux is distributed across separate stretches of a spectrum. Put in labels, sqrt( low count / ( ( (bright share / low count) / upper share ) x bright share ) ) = 0.0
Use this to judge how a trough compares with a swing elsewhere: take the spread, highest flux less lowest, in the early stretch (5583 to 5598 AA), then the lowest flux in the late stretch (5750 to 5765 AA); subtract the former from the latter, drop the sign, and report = 1.61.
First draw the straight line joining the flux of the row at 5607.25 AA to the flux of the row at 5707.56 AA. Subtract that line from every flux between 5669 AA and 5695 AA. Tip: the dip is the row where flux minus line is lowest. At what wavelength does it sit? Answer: 5687.88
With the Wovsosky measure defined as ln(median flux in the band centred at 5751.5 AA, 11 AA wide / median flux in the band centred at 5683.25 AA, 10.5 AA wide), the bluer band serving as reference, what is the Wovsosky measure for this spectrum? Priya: -0.331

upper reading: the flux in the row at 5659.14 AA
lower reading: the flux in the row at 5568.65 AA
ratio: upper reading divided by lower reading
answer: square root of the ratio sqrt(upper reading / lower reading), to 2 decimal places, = 1.06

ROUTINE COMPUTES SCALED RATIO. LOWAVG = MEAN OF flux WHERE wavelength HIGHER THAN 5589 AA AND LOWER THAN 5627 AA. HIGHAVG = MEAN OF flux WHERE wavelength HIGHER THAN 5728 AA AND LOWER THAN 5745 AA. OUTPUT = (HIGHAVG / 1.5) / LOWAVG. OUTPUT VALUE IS 0.623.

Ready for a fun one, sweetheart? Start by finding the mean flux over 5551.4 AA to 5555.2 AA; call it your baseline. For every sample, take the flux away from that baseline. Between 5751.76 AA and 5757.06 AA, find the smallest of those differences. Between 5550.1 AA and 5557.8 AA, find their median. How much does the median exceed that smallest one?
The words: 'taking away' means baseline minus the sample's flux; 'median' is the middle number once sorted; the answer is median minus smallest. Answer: -0.2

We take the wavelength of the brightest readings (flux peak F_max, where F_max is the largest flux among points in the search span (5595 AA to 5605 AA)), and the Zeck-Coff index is 5595.65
